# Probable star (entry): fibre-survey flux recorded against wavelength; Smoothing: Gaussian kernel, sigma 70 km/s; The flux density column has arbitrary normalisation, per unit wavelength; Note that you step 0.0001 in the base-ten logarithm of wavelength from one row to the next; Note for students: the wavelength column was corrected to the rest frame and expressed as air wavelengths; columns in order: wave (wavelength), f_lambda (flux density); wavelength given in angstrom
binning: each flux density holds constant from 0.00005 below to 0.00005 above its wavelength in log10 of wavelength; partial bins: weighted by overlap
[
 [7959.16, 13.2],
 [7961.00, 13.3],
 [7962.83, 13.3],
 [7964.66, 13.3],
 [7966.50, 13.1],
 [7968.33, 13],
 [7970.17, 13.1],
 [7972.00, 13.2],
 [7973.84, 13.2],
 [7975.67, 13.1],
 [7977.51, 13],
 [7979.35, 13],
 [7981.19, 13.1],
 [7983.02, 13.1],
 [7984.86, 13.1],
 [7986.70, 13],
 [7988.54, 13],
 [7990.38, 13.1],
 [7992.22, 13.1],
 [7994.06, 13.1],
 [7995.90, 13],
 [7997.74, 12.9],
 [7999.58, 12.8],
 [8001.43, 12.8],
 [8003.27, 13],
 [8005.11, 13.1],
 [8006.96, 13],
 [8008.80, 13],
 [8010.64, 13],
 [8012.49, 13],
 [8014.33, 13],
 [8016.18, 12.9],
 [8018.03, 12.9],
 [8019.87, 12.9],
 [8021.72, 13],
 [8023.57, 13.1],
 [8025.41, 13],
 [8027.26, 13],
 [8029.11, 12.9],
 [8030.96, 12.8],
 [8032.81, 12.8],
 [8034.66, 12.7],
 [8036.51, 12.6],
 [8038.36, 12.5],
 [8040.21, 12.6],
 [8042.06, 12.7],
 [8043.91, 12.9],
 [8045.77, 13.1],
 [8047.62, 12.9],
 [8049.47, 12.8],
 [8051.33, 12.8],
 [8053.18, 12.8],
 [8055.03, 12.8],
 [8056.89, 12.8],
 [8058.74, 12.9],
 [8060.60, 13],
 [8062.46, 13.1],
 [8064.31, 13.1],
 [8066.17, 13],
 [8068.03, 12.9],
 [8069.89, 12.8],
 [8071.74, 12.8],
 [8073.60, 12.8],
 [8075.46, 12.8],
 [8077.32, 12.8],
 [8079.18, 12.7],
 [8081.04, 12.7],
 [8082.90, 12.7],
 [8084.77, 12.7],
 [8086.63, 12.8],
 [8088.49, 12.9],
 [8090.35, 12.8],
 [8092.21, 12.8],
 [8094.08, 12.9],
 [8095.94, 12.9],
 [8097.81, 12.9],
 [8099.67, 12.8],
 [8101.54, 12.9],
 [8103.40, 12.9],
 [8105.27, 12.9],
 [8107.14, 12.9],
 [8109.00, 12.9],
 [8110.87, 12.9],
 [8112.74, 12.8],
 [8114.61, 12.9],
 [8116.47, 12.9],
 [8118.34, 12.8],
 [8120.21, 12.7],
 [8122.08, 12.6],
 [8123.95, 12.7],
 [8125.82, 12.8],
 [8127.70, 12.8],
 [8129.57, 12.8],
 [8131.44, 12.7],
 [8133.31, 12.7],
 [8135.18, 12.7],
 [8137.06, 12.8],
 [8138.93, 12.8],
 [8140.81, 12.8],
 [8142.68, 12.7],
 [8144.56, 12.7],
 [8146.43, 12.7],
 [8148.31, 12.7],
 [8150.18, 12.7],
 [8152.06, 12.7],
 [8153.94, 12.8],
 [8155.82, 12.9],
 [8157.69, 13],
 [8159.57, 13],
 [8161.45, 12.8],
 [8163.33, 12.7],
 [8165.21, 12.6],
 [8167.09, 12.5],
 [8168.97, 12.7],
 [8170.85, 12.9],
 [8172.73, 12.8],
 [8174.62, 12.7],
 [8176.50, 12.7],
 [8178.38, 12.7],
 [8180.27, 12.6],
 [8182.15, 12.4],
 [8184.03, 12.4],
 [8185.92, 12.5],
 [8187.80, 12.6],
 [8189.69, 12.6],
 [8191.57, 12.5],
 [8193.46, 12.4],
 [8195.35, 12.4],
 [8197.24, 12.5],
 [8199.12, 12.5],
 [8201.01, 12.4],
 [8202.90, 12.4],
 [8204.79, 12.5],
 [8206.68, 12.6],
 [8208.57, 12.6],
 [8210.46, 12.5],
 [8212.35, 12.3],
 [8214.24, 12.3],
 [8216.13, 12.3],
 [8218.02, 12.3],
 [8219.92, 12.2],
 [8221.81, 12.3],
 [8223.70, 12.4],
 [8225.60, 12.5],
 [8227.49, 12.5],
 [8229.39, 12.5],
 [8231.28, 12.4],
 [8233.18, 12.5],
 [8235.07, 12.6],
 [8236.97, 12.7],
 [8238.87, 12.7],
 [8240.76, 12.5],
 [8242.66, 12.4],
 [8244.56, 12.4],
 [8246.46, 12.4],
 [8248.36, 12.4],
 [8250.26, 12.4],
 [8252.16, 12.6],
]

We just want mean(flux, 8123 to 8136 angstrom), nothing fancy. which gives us 12.7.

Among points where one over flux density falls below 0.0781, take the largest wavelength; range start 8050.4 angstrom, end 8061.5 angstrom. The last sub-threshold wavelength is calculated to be 8060.60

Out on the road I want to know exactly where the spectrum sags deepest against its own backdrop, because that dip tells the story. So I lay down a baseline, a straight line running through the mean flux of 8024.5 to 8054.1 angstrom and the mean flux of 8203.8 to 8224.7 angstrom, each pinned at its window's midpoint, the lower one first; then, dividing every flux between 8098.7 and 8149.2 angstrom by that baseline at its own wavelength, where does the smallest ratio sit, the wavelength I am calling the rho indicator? 8122.08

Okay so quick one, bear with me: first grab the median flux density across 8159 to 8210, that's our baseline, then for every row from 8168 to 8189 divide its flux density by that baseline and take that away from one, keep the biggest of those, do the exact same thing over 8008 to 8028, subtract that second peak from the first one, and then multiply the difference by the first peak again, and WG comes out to 0.0006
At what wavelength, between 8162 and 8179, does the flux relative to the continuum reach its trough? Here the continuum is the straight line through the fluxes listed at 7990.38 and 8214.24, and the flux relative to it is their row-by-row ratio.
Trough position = 8167.09 angstrom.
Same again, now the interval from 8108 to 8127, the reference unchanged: 8122.08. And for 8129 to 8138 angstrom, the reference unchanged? 8131.44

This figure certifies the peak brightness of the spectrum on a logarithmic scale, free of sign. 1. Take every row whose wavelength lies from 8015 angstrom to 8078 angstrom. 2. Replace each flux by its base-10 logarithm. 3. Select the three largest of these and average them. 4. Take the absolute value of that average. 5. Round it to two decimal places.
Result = 1.12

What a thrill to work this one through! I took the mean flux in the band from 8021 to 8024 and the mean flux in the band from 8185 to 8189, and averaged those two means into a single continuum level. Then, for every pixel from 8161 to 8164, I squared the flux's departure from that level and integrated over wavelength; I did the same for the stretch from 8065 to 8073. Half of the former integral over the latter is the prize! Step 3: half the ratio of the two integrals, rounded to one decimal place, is 0.1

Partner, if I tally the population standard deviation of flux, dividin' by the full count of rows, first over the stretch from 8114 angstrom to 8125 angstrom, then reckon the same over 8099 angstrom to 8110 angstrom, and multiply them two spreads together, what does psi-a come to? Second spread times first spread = 0.0041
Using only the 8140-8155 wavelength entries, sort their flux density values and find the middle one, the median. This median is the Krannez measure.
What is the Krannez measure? 12.7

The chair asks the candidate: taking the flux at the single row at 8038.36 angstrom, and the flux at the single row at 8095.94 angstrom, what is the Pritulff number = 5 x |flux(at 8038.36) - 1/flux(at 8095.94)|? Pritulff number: 62.1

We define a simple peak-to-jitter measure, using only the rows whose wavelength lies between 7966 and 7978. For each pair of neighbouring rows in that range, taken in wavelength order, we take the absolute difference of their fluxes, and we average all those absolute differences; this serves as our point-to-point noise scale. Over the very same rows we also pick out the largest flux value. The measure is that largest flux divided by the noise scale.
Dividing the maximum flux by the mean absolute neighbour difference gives 158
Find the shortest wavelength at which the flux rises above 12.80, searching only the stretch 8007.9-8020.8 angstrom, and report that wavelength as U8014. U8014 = 8008.80 angstrom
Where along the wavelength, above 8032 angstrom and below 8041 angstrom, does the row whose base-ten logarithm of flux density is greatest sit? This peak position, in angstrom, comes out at 8032.81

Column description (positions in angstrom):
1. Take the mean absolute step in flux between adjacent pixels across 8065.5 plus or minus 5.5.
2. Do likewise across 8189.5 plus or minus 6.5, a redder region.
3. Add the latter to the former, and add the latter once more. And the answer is 0.213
